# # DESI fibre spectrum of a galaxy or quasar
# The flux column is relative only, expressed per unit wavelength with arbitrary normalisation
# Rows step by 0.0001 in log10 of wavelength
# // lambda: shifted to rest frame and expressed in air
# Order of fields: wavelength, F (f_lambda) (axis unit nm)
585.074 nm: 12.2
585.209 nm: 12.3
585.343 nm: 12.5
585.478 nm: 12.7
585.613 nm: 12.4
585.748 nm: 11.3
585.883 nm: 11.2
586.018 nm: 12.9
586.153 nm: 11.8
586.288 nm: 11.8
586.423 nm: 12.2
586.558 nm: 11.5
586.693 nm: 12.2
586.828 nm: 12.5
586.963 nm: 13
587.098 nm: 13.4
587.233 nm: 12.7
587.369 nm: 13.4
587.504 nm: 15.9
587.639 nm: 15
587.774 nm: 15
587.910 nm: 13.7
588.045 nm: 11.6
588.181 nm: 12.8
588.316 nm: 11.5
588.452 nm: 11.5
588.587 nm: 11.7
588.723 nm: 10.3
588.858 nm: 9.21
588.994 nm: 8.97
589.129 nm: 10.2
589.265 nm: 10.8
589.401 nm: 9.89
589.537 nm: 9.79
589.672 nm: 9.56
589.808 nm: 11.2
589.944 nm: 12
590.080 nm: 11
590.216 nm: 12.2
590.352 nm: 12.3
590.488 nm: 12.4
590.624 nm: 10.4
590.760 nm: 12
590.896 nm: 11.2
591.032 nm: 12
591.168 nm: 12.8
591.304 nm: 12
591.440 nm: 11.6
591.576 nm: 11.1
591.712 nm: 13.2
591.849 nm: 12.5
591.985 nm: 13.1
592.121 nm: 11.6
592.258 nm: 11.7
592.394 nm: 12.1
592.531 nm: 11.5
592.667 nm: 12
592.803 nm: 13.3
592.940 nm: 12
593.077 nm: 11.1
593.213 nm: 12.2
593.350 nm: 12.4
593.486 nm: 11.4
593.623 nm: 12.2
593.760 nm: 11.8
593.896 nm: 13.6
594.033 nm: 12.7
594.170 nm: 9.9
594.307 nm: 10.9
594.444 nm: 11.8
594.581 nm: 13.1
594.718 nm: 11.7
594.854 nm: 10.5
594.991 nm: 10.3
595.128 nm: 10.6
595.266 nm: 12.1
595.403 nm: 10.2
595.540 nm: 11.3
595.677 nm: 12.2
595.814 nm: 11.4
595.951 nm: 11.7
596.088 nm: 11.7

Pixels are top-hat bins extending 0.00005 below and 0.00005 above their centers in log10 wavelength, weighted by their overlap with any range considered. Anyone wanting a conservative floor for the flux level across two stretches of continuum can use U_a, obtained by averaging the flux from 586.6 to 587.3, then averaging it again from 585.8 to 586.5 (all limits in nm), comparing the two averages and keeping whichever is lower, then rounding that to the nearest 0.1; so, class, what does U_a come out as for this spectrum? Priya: 12.0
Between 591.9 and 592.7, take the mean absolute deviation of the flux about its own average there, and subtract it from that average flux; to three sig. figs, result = 11.6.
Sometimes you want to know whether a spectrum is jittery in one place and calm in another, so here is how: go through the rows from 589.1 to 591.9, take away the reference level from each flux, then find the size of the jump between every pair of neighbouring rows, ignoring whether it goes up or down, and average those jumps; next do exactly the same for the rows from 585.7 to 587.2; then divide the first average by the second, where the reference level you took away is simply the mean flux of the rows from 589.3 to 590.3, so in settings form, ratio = 1.46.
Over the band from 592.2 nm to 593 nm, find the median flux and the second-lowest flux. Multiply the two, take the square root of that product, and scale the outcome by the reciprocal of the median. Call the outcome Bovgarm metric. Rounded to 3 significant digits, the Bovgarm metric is 0.987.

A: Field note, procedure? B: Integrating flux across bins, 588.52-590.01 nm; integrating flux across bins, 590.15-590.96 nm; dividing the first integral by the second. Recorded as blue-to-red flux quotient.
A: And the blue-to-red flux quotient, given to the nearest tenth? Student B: 1.6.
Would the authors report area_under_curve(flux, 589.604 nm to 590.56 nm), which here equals 11.0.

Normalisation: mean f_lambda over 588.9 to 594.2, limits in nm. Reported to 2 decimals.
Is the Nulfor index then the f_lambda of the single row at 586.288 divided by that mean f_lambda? 1.01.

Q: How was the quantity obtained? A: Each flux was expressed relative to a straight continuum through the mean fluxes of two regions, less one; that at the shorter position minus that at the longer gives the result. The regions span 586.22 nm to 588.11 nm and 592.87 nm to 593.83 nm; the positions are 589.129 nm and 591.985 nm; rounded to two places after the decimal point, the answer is -0.28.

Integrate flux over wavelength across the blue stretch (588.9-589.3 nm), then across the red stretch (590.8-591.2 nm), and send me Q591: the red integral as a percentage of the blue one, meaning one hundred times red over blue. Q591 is 121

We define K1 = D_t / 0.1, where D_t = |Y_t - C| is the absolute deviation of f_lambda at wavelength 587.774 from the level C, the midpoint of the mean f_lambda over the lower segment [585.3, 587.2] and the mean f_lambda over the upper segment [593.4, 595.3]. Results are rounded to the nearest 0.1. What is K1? 30.7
